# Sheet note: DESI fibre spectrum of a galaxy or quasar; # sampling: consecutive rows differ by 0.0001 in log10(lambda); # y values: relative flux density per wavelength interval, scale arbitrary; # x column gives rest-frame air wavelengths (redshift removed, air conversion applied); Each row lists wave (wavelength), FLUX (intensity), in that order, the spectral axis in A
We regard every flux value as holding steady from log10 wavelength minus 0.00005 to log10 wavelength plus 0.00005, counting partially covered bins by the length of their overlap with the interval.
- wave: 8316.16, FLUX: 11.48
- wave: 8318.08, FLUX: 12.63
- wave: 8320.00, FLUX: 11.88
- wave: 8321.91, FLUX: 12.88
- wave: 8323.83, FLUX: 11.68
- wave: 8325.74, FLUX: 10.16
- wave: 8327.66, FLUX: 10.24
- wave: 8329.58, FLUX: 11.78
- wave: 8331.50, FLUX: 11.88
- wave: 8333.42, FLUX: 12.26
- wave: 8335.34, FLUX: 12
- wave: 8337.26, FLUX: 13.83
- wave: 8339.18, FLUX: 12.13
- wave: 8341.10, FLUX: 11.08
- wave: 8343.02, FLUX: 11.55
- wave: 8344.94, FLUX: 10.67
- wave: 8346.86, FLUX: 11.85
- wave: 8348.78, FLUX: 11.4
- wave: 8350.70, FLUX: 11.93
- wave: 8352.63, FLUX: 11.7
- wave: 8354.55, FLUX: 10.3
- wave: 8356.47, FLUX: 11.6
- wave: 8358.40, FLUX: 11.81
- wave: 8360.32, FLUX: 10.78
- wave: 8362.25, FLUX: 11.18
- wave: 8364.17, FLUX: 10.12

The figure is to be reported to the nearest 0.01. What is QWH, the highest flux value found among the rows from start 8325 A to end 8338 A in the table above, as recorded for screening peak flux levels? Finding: 13.83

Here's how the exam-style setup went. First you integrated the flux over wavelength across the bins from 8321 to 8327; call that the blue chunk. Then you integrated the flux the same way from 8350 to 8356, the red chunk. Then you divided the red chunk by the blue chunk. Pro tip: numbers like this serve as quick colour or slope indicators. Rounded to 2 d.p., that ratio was 0.98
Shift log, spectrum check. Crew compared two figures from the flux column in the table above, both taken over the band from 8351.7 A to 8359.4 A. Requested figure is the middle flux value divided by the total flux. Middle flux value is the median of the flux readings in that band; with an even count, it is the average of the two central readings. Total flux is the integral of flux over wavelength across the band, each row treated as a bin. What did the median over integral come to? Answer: 0.133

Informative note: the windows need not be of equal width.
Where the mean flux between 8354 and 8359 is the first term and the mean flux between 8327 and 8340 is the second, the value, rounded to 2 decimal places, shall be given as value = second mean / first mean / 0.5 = 2.14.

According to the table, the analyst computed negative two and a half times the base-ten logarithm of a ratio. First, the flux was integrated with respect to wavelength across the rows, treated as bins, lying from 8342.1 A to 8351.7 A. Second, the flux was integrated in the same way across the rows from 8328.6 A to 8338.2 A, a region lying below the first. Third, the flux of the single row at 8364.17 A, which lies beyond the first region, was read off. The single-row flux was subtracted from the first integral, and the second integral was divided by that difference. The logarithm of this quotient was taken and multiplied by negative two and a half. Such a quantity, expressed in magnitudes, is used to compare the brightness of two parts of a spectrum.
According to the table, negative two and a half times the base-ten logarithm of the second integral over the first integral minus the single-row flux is -0.18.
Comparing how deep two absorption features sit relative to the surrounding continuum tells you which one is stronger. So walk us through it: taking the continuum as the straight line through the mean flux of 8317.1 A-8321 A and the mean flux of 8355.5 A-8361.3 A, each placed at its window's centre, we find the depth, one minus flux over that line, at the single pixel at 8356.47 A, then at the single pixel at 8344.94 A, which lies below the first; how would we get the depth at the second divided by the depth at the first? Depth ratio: -6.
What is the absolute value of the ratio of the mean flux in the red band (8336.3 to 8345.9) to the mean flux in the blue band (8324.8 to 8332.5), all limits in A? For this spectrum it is 1.08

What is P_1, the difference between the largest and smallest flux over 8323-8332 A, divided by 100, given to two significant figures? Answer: 0.017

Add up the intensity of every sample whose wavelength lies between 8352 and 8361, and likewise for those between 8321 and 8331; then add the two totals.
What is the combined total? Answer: 113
